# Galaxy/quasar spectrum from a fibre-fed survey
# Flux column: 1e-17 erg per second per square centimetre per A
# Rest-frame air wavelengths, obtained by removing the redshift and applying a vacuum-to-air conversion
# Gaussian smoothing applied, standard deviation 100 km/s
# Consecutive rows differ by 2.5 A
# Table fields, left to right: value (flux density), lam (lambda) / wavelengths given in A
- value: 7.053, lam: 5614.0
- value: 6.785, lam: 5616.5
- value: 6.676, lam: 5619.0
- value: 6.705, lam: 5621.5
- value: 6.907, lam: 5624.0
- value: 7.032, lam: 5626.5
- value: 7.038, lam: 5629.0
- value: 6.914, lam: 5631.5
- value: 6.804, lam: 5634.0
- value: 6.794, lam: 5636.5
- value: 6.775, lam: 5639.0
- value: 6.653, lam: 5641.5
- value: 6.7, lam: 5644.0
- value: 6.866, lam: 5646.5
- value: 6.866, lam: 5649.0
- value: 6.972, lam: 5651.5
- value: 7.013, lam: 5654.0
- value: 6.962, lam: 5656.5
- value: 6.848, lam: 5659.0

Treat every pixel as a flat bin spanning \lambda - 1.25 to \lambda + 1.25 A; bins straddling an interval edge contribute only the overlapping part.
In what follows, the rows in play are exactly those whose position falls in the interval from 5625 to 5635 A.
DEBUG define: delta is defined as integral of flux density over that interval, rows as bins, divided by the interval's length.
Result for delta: 6.95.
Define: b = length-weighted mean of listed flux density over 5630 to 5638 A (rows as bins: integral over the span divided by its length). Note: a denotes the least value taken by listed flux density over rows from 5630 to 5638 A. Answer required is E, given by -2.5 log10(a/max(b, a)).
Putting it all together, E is 0.008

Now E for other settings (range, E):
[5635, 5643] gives 0.014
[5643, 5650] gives 0.018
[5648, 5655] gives 0.013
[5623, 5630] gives 0.014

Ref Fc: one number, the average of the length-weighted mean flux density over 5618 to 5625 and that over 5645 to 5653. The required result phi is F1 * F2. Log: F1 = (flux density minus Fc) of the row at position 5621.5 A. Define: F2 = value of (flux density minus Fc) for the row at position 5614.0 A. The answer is -0.0278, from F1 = -0.12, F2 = 0.22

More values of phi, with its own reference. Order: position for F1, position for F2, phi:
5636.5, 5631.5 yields -0.0030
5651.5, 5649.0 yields 0.0052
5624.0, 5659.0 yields 0.0014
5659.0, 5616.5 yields -0.0008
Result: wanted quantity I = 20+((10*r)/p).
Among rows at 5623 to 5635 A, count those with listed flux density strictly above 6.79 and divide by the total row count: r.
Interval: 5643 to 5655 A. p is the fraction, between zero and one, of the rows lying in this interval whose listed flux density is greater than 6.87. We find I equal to 45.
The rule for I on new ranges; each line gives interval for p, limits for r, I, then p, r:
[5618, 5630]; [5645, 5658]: 37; 0.60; 1.00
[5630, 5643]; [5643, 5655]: 60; 0.20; 0.80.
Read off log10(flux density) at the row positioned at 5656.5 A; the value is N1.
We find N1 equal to 0.843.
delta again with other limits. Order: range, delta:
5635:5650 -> 6.77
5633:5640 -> 6.79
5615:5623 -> 6.74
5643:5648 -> 6.79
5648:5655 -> 6.95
